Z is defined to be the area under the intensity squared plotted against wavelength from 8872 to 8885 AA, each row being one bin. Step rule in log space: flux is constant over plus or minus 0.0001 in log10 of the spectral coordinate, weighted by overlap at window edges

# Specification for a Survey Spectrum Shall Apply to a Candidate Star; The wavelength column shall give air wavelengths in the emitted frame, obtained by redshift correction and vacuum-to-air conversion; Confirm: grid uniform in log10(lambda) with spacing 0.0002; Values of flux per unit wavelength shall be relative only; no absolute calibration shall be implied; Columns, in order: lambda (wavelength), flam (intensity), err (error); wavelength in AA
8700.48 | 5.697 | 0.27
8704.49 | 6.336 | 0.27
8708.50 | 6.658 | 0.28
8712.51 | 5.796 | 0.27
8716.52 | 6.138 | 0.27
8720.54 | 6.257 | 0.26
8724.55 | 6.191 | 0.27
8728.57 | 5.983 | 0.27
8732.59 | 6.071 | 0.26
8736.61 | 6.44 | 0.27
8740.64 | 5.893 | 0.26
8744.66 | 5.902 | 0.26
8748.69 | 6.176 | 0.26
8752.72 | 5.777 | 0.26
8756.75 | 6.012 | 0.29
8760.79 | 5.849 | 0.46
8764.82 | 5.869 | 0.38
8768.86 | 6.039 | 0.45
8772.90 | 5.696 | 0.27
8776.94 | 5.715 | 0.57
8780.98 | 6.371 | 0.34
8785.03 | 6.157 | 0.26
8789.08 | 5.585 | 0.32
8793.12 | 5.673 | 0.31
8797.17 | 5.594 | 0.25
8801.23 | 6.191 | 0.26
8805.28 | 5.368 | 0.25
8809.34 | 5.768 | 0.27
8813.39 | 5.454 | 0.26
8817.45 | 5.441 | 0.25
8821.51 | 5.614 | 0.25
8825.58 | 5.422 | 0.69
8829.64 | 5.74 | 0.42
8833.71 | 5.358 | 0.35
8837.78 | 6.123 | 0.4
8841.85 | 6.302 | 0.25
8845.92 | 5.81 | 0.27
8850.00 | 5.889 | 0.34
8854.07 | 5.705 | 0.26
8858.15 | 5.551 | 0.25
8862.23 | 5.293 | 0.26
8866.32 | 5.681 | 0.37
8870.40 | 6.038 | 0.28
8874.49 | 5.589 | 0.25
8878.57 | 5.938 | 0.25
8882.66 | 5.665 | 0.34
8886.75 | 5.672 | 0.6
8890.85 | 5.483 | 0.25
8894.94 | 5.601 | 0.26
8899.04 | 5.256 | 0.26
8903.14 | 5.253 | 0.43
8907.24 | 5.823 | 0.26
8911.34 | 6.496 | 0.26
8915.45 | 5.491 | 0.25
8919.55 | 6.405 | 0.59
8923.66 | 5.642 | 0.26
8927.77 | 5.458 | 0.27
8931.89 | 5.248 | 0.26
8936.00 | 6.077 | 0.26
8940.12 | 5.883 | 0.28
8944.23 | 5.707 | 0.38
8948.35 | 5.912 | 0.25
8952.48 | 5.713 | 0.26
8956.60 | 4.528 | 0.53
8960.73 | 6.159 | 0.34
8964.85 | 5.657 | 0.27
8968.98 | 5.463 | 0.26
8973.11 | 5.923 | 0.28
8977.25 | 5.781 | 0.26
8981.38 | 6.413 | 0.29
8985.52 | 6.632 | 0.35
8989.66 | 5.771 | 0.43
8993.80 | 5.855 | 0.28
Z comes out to 429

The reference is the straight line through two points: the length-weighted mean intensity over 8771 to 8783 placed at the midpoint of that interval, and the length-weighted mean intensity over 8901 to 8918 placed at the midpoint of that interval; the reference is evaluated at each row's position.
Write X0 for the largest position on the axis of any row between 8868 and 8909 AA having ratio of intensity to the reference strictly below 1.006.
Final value 8903.14 AA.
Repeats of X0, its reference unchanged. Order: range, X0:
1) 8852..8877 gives 8874.49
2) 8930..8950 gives 8944.23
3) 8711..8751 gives 8744.66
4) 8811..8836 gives 8833.71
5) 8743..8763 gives 8760.79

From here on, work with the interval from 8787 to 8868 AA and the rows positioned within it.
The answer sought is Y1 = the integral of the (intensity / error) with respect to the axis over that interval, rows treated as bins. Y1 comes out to 1565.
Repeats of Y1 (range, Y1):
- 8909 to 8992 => 1625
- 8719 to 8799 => 1604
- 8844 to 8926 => 1600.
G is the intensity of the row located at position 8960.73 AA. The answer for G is 6.159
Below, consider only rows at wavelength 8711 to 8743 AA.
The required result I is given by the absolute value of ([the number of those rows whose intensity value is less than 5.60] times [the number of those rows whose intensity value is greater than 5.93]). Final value 0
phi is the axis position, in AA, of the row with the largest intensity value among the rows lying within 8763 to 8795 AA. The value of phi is 8780.98 AA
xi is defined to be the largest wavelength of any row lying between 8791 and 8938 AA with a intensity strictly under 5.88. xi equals 8931.89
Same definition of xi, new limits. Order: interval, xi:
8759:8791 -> 8789.08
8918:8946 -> 8944.23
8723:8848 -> 8845.92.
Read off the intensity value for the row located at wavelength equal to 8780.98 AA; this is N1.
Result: 6.371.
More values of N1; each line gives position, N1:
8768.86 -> 6.039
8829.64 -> 5.74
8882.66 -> 5.665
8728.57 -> 5.983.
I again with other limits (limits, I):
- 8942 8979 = 2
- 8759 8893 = 88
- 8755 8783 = 0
